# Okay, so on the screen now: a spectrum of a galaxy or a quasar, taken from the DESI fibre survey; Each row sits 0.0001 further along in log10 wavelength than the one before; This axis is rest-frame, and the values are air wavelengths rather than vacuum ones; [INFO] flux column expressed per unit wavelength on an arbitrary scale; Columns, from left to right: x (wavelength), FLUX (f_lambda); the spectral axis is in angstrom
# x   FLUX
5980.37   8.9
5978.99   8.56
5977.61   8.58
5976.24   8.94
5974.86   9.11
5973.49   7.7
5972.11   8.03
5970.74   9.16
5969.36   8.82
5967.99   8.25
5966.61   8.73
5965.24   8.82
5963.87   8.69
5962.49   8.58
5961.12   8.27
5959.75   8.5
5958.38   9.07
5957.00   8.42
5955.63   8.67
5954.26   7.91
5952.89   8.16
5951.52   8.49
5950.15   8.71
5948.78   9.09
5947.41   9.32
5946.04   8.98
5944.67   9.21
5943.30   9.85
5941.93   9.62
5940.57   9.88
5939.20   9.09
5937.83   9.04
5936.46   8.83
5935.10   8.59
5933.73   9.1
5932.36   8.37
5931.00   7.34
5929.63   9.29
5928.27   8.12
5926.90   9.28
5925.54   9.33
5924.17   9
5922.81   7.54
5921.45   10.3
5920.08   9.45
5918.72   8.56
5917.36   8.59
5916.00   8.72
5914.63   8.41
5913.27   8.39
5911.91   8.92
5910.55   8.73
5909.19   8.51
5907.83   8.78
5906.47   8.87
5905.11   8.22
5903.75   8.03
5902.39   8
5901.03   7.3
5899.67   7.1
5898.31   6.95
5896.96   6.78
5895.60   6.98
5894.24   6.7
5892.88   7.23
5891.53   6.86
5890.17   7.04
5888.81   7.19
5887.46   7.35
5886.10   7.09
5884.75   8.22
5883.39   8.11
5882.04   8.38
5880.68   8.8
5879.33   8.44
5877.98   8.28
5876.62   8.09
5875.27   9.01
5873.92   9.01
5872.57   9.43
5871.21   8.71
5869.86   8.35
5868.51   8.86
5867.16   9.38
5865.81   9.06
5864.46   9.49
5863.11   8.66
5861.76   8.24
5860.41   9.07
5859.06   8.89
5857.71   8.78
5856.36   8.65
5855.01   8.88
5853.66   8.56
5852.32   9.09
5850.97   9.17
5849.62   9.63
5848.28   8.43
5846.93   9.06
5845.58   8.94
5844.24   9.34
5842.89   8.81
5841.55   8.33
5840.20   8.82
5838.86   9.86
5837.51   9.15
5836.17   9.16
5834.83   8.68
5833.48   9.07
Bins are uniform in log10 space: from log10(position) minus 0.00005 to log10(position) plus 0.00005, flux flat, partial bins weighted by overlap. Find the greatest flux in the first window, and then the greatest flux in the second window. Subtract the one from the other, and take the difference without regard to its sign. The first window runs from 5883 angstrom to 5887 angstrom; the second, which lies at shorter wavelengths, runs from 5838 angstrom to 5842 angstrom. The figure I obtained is 1.64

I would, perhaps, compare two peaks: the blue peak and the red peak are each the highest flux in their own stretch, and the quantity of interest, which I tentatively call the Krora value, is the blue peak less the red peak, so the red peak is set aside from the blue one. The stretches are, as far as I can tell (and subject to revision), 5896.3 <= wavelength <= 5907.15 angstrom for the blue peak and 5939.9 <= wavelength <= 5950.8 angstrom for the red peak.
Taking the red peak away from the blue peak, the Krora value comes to -1.0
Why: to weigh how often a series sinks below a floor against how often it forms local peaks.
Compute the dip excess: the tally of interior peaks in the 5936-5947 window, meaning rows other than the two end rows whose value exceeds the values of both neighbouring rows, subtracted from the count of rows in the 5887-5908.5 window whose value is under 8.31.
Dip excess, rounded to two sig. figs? 12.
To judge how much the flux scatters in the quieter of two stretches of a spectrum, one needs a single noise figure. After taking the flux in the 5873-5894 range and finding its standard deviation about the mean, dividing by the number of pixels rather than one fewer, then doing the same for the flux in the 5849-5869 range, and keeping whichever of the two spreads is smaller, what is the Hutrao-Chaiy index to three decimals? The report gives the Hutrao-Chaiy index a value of 0.357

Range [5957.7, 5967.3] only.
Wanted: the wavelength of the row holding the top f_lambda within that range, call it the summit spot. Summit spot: 5958.38 angstrom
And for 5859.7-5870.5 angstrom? 5864.46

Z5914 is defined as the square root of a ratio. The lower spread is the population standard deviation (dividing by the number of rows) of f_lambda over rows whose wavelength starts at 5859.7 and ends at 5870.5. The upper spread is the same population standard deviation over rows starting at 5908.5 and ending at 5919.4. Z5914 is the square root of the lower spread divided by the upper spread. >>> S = 1.6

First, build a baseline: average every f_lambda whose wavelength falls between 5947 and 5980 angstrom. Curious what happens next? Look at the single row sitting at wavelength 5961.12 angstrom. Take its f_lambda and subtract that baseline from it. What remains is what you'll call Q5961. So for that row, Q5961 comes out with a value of -0.3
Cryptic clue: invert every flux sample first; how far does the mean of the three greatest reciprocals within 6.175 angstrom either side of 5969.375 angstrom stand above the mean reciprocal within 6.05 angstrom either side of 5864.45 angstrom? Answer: 0.012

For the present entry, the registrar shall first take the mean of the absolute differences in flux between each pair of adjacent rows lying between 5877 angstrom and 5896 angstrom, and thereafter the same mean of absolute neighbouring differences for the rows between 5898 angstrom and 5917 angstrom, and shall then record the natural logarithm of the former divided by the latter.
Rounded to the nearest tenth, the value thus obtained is 0.2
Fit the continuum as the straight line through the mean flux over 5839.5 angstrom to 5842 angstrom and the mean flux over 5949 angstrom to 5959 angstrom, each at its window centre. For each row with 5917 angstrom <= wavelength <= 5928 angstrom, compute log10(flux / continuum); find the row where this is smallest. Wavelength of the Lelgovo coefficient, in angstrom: 5922.81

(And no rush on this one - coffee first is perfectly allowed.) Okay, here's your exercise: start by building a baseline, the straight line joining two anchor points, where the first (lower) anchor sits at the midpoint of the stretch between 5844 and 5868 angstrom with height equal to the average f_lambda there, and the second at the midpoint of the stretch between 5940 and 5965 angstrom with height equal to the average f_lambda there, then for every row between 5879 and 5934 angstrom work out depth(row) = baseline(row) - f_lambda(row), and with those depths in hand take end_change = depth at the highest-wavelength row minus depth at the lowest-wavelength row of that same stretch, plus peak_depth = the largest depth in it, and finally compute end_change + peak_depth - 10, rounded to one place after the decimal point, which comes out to -8.5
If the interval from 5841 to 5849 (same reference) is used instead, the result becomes -9.5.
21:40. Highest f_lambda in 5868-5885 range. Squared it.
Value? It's 89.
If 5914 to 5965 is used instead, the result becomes 106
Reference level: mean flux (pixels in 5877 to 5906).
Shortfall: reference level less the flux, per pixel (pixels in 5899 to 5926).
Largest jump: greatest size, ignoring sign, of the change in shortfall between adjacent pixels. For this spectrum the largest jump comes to 2.8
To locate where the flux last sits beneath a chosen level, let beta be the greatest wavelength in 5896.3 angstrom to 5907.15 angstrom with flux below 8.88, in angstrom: 5906.47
